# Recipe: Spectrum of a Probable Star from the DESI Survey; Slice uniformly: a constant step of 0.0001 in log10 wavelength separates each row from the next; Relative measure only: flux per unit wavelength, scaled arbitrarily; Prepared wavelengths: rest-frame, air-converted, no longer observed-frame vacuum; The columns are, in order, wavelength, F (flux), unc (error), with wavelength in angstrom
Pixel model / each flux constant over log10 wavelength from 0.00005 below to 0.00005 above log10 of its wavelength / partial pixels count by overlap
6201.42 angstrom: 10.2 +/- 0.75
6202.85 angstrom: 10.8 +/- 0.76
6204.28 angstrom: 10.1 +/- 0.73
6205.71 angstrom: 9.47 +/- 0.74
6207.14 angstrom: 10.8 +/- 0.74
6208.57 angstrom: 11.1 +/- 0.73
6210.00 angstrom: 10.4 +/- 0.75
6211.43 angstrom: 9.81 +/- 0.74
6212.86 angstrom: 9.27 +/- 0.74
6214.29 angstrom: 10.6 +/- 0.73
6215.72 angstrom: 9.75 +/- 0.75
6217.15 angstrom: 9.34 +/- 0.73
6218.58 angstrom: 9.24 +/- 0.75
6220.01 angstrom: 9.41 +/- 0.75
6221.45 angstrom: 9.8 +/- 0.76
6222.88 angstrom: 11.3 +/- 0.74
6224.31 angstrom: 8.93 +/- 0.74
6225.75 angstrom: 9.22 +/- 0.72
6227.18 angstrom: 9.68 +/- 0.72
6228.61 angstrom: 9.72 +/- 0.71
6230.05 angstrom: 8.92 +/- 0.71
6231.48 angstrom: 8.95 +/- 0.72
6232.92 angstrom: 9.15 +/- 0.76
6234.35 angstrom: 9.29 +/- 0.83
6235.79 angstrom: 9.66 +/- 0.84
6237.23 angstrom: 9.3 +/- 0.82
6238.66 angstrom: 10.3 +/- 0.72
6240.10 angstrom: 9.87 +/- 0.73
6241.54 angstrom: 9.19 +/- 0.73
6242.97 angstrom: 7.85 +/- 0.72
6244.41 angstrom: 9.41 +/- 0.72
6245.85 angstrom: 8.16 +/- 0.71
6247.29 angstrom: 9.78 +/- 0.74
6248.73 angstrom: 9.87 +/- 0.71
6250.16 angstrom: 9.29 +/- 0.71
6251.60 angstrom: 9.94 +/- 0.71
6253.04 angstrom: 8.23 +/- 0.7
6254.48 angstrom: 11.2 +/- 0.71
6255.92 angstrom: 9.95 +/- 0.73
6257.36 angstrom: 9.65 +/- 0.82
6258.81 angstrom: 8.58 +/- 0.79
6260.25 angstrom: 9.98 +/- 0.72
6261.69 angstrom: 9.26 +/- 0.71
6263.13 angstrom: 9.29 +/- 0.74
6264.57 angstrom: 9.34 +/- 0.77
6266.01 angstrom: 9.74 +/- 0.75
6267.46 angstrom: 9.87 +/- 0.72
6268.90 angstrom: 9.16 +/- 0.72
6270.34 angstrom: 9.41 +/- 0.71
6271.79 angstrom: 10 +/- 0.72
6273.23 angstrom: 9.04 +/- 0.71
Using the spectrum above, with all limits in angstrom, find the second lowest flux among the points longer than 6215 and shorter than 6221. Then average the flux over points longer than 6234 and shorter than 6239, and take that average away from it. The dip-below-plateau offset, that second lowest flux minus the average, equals -0.3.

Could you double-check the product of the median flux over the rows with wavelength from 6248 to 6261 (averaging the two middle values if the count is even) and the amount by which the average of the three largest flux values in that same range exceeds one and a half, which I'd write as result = 87.6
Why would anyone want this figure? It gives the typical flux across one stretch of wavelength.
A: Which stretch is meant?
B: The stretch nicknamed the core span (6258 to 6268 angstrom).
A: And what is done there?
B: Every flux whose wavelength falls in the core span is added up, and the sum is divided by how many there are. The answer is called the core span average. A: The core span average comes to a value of 9.4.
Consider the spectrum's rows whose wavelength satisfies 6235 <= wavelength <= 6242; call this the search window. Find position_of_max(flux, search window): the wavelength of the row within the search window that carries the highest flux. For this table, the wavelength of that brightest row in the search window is 6238.66 angstrom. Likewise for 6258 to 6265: 6260.25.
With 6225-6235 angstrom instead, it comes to 6228.61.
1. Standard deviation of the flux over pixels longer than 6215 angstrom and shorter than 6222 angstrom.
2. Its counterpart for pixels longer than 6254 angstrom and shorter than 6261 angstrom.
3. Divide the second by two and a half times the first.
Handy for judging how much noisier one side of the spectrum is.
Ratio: 1.5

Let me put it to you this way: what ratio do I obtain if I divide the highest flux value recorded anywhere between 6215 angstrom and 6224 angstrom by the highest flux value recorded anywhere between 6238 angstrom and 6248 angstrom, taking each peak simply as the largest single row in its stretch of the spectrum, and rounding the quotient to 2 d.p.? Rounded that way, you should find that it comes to 1.10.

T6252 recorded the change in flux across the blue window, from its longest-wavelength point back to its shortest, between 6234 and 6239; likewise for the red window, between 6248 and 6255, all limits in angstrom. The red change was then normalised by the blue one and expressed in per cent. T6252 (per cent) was 132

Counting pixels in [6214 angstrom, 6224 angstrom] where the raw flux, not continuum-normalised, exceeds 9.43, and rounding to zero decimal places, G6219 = 4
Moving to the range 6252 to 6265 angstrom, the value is 4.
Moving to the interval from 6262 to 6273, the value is 3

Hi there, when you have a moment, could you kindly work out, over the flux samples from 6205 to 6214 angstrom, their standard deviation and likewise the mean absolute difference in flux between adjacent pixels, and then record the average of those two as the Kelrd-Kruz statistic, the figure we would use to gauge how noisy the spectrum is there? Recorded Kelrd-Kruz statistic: 0.7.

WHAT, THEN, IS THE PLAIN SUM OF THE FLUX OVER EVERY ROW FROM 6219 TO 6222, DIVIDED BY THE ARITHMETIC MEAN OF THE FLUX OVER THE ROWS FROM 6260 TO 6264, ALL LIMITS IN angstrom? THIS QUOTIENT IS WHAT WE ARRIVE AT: 2.0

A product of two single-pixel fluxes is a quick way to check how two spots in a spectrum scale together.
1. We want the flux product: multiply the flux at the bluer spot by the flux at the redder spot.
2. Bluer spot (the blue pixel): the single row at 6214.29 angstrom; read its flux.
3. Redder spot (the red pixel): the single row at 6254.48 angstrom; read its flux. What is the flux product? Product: 119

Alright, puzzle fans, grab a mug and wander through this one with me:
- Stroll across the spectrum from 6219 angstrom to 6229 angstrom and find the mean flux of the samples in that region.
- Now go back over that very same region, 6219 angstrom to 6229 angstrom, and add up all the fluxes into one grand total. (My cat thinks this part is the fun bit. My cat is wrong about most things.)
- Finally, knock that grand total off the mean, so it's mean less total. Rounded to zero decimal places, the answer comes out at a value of -58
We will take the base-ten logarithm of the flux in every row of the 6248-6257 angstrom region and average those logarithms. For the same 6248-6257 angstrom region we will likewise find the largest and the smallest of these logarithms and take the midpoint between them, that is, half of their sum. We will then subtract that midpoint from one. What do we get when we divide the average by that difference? 56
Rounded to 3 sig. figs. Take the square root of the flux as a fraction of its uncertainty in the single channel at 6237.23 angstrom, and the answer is 3.37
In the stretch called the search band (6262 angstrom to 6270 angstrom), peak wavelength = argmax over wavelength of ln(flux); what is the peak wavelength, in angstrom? 6267.46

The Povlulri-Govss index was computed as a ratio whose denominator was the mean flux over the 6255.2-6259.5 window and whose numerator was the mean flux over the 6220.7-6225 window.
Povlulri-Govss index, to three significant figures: 1.07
